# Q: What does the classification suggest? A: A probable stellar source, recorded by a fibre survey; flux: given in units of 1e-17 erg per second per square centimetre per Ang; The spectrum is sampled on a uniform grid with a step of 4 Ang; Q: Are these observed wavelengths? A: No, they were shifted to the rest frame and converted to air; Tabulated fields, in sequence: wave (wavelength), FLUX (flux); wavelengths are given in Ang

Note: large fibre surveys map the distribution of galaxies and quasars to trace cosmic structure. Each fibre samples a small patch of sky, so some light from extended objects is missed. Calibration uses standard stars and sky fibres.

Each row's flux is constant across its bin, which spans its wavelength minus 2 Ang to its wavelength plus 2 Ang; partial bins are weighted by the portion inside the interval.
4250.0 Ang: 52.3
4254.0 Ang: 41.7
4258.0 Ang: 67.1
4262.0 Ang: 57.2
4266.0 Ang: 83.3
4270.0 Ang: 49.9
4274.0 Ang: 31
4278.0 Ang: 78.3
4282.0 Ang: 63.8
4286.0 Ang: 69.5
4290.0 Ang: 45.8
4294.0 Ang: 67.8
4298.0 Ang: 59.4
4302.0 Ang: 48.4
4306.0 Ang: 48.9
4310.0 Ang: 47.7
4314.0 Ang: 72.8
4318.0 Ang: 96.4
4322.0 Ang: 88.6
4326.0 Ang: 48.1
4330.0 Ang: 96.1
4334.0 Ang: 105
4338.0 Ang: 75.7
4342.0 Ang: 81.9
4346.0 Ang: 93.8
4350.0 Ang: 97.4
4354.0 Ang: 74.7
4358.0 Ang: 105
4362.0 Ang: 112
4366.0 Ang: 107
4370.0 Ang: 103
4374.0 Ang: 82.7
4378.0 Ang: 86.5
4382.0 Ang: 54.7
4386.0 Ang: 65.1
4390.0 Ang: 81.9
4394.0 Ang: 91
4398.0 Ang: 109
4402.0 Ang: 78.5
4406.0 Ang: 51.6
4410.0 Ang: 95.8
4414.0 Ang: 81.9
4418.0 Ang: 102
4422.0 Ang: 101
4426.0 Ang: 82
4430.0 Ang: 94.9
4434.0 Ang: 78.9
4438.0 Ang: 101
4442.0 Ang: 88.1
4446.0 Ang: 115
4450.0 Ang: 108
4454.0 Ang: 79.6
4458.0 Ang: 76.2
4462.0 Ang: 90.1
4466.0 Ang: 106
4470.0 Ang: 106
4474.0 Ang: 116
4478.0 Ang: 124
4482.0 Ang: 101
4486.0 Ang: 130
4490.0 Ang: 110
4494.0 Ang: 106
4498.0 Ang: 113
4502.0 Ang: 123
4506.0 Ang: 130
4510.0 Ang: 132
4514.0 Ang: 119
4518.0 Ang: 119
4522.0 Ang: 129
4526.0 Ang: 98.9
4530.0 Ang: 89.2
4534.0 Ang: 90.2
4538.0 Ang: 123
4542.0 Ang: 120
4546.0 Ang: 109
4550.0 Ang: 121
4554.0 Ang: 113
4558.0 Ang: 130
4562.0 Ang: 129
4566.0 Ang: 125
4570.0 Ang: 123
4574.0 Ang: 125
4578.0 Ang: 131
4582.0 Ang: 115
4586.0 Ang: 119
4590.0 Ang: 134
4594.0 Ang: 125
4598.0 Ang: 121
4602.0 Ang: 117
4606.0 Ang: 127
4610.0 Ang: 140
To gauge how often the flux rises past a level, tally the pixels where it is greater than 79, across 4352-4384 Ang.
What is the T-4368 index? 6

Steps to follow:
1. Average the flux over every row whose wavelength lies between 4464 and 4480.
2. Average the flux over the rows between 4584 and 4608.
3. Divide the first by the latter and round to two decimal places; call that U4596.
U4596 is 0.91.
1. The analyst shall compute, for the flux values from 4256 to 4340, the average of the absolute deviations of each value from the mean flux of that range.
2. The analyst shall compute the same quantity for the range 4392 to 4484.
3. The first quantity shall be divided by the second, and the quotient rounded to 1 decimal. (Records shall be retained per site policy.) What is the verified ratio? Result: 1.2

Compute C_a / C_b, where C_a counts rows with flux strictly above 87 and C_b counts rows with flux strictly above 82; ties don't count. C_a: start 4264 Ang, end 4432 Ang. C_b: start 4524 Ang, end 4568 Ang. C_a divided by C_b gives 1.45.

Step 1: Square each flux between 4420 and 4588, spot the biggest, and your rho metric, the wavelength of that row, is 4510.0 Ang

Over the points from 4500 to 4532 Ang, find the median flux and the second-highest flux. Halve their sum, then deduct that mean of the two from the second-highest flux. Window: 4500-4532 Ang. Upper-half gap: 4.5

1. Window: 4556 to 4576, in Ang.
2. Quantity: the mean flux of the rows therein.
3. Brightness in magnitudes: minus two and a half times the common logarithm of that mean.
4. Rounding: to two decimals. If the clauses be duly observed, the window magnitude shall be -5.25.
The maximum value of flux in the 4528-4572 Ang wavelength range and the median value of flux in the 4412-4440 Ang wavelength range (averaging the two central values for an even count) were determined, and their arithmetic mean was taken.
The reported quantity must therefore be 112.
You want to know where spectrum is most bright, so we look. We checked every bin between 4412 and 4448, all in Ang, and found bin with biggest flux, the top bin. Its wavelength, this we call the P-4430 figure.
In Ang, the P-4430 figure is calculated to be 4446.0 Ang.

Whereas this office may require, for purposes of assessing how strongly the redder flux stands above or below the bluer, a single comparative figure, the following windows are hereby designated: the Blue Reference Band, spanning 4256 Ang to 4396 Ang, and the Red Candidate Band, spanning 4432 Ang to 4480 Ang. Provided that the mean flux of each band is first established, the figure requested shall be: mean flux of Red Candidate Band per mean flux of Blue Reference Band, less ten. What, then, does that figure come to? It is -8.69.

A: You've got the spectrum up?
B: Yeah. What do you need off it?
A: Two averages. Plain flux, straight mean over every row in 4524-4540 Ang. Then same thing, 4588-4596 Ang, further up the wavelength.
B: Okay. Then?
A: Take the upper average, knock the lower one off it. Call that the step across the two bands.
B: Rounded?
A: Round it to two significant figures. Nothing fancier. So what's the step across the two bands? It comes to 29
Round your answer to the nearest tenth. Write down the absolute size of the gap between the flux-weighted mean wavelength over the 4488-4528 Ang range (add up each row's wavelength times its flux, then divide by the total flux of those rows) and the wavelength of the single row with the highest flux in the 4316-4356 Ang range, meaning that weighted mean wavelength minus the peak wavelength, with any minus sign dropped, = 174.1 Ang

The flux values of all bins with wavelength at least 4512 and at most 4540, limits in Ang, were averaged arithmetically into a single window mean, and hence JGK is 110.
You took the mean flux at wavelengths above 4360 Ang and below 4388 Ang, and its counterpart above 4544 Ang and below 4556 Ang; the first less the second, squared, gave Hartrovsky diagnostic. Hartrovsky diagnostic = 732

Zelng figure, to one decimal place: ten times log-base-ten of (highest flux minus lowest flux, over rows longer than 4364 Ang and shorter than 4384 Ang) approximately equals 17.2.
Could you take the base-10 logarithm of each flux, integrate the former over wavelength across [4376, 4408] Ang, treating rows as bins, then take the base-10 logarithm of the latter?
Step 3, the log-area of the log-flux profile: 1.8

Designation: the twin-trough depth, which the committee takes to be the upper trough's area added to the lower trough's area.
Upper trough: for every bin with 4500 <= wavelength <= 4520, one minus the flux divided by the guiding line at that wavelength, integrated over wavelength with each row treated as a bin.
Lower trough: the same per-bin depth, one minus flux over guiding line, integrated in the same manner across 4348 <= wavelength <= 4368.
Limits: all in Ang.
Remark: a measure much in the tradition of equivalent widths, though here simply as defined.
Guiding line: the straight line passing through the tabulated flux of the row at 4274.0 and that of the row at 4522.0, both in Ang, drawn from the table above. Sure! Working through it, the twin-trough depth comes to -11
